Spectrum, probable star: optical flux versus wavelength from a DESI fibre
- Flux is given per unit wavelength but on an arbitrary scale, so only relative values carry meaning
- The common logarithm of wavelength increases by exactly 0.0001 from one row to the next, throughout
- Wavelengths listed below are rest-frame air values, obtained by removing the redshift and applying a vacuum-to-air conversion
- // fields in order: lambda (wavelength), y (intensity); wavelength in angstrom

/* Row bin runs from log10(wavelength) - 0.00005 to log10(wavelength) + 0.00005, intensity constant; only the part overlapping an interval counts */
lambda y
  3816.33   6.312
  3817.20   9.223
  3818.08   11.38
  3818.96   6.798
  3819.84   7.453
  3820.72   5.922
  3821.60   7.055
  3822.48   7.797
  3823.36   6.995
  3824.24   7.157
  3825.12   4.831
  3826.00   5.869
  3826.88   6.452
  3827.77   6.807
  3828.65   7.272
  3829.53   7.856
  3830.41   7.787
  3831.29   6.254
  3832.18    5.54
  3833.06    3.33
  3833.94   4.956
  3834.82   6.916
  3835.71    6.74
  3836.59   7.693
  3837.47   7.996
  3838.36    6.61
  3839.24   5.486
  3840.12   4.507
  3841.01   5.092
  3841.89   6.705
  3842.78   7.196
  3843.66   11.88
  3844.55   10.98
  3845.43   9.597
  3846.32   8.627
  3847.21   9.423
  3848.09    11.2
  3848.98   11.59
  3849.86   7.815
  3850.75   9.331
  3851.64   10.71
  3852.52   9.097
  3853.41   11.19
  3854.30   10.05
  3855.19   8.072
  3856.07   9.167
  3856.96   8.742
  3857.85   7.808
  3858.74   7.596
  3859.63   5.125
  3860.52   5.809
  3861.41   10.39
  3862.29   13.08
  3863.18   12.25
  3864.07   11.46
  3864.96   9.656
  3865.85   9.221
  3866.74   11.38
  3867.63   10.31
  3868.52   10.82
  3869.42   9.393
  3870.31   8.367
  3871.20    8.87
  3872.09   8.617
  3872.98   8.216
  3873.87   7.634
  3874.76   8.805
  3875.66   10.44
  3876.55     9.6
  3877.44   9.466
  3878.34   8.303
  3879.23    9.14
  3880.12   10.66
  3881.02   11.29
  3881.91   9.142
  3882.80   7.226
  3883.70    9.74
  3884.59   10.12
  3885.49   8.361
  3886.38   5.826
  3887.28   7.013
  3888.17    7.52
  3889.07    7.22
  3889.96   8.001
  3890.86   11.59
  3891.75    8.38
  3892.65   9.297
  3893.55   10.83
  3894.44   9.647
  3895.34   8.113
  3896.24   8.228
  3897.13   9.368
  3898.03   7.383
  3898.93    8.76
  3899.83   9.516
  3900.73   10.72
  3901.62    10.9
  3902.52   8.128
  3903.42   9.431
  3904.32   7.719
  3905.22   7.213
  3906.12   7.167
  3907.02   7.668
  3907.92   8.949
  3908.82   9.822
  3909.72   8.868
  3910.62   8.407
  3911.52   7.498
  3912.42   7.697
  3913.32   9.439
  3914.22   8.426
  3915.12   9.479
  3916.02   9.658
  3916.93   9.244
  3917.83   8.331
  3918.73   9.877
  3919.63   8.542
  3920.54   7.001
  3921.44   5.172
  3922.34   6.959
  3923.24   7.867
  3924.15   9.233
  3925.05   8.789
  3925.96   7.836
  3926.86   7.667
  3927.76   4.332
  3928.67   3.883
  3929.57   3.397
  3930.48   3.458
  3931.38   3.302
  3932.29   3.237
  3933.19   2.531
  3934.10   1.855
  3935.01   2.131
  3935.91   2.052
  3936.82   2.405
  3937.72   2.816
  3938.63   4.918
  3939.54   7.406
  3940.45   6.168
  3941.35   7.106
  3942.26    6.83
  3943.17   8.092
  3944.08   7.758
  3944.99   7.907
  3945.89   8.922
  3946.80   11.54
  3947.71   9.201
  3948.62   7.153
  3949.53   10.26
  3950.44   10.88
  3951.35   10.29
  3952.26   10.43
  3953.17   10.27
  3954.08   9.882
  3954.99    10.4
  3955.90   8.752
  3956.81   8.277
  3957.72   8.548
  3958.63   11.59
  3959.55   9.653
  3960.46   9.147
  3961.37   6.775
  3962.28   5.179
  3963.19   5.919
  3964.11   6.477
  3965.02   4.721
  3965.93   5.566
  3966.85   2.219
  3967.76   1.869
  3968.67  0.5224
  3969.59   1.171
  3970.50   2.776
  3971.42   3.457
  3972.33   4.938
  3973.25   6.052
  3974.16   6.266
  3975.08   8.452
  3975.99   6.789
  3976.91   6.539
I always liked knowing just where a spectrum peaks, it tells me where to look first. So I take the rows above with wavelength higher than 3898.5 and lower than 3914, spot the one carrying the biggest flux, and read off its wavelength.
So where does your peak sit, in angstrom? 3901.62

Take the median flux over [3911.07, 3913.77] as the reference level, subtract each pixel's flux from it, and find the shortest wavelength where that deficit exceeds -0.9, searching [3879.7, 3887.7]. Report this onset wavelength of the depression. 3882.80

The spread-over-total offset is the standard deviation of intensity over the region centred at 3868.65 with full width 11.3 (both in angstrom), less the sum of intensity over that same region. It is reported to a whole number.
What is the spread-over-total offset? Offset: -125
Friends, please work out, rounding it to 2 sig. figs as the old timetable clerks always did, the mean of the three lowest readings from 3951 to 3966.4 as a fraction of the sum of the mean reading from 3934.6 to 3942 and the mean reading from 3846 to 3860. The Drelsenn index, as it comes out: 0.38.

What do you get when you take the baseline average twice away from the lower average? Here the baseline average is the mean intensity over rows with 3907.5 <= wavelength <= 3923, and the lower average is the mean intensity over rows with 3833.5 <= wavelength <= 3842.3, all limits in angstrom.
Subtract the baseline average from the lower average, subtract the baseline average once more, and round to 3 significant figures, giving -10.6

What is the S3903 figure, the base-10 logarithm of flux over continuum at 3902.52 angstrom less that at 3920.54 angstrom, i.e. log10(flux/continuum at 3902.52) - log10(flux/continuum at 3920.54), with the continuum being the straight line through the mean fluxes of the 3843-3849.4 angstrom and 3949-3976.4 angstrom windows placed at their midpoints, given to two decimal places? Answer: 0.04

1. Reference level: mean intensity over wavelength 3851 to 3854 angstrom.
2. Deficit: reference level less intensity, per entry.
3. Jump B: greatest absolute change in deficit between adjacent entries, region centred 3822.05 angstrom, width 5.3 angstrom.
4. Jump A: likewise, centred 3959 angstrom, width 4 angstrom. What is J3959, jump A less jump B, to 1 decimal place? 1.5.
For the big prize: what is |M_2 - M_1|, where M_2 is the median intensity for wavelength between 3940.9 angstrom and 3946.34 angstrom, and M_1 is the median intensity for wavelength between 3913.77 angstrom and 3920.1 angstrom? 1.4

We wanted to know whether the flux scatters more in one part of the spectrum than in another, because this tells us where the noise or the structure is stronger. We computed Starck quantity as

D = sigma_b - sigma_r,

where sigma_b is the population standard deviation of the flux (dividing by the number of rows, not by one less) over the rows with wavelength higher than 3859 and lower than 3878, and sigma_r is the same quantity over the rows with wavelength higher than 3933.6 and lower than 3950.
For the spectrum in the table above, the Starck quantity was -1.1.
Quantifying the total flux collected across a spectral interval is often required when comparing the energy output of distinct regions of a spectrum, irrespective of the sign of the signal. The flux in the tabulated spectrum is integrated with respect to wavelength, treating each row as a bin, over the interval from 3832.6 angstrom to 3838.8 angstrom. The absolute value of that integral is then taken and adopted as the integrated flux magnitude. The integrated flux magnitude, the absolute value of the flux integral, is 39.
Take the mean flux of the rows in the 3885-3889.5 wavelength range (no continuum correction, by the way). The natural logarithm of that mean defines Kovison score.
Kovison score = 1.97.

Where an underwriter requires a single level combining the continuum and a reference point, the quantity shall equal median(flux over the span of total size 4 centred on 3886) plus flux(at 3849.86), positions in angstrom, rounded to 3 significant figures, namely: 15.5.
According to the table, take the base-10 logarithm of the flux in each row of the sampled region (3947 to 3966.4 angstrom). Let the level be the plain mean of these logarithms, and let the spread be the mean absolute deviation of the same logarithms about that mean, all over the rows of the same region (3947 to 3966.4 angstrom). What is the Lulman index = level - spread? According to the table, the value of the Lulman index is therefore 0.82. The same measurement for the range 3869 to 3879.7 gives 0.92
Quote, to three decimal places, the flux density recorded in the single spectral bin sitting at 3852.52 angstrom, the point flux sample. 9.097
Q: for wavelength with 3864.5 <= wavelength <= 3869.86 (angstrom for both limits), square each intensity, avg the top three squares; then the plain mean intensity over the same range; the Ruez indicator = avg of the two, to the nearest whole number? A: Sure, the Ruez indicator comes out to 64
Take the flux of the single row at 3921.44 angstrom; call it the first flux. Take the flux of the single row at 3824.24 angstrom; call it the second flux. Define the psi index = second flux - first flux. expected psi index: 2.0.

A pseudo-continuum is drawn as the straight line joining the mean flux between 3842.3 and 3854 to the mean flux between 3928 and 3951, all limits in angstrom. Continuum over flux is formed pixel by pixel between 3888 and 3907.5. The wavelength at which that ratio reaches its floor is 3901.62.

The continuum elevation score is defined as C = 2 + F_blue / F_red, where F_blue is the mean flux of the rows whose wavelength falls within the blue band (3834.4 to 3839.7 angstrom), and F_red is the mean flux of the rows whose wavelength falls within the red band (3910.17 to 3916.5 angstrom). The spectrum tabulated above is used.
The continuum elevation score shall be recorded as 2.80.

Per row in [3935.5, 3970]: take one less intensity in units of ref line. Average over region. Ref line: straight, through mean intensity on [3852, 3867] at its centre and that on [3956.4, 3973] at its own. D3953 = -0.19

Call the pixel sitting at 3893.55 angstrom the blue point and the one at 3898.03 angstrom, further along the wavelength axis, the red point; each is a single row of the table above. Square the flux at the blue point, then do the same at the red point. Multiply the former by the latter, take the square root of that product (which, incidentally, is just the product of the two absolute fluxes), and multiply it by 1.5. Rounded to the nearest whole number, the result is 120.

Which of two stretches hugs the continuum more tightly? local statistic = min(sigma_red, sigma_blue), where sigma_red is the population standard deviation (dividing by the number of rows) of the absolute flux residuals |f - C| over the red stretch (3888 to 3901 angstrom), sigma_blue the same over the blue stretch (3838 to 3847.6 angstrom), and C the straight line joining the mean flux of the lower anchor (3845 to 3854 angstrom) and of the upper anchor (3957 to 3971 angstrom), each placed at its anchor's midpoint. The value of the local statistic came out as 0.98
